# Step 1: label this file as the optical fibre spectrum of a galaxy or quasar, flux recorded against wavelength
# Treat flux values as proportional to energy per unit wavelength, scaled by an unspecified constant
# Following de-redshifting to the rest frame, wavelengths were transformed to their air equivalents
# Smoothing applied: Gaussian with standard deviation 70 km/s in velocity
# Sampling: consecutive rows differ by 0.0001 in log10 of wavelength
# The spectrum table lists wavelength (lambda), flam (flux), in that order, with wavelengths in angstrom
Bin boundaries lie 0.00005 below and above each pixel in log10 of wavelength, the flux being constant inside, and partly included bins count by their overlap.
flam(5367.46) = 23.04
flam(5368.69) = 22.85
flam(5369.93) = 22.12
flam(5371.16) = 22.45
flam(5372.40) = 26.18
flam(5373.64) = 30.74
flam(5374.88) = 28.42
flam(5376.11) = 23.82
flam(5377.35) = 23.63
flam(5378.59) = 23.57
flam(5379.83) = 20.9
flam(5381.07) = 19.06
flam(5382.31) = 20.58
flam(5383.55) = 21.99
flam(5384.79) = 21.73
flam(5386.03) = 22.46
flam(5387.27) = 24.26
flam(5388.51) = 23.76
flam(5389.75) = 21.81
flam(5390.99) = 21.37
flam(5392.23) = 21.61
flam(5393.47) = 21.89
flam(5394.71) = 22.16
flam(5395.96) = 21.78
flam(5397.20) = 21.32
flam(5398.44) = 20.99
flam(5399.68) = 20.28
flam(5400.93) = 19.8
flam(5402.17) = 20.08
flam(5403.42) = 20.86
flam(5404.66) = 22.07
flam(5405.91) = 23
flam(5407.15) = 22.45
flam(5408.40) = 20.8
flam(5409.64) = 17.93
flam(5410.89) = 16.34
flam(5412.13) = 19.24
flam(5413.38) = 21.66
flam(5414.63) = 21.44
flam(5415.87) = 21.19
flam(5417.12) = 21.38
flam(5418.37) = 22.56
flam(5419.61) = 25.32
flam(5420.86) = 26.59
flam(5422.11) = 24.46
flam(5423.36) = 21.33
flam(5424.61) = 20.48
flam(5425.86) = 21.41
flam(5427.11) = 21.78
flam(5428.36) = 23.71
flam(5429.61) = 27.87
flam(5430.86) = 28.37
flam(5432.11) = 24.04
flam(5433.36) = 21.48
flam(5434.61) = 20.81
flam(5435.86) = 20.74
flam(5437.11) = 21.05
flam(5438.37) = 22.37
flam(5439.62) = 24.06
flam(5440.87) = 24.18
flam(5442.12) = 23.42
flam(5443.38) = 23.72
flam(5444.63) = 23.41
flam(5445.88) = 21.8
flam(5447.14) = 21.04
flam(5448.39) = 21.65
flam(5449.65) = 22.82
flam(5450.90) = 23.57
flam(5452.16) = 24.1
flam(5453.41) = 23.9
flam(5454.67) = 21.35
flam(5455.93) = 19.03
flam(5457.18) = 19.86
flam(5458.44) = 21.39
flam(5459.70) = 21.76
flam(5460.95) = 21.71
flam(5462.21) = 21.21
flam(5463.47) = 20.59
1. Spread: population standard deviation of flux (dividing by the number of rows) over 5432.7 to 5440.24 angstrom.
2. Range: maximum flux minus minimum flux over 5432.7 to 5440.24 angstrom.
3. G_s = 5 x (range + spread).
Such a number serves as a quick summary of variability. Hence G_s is 22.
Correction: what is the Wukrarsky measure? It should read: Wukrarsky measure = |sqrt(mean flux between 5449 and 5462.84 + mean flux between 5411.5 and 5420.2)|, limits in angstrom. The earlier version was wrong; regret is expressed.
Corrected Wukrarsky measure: 6.61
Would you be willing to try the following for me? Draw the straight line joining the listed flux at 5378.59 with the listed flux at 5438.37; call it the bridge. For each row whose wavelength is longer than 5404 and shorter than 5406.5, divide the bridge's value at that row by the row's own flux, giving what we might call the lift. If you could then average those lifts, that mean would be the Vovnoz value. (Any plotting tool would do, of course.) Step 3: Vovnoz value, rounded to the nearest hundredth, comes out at 1.02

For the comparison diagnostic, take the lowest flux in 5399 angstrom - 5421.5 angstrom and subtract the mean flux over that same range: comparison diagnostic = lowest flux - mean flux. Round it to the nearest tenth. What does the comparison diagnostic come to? -4.9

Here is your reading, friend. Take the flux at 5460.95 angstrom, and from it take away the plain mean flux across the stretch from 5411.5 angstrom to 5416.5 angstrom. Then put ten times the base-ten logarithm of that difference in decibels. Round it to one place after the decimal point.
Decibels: -0.8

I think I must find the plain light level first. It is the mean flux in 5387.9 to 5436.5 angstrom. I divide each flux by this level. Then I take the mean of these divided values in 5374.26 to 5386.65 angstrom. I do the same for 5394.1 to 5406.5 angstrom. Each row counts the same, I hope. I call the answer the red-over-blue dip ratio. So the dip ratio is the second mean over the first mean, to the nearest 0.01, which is 0.94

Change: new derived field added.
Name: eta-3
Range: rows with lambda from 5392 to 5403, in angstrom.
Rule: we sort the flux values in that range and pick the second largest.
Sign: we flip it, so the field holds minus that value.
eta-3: -22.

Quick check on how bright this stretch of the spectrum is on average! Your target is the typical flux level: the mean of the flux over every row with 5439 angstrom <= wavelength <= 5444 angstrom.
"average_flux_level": 23.8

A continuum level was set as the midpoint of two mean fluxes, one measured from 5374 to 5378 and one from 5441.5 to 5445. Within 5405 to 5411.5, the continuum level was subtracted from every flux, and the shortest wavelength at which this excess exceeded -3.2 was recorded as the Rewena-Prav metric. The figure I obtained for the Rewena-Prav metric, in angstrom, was 5405.91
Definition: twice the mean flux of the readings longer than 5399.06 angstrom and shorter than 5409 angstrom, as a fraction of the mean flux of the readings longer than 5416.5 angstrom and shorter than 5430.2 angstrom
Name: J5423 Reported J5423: 1.81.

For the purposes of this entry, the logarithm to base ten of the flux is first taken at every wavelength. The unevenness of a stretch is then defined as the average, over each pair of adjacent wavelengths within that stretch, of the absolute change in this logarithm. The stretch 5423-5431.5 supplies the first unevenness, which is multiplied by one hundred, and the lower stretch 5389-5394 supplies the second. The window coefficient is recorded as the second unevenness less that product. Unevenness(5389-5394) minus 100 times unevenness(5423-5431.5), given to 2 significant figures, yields -2.6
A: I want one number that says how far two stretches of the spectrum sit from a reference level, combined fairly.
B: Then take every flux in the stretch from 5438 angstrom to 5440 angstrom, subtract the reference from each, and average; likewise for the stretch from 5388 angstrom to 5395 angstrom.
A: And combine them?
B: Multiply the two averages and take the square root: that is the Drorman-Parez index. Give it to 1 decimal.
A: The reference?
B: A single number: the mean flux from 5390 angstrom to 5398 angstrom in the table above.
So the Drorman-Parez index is 0.8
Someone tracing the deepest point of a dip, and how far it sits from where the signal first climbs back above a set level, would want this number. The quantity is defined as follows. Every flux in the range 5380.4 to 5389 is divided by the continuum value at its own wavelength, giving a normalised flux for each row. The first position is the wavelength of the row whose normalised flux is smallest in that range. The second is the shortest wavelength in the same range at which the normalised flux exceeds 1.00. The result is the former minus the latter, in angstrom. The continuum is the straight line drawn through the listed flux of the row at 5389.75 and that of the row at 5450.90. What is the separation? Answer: -2.5 angstrom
